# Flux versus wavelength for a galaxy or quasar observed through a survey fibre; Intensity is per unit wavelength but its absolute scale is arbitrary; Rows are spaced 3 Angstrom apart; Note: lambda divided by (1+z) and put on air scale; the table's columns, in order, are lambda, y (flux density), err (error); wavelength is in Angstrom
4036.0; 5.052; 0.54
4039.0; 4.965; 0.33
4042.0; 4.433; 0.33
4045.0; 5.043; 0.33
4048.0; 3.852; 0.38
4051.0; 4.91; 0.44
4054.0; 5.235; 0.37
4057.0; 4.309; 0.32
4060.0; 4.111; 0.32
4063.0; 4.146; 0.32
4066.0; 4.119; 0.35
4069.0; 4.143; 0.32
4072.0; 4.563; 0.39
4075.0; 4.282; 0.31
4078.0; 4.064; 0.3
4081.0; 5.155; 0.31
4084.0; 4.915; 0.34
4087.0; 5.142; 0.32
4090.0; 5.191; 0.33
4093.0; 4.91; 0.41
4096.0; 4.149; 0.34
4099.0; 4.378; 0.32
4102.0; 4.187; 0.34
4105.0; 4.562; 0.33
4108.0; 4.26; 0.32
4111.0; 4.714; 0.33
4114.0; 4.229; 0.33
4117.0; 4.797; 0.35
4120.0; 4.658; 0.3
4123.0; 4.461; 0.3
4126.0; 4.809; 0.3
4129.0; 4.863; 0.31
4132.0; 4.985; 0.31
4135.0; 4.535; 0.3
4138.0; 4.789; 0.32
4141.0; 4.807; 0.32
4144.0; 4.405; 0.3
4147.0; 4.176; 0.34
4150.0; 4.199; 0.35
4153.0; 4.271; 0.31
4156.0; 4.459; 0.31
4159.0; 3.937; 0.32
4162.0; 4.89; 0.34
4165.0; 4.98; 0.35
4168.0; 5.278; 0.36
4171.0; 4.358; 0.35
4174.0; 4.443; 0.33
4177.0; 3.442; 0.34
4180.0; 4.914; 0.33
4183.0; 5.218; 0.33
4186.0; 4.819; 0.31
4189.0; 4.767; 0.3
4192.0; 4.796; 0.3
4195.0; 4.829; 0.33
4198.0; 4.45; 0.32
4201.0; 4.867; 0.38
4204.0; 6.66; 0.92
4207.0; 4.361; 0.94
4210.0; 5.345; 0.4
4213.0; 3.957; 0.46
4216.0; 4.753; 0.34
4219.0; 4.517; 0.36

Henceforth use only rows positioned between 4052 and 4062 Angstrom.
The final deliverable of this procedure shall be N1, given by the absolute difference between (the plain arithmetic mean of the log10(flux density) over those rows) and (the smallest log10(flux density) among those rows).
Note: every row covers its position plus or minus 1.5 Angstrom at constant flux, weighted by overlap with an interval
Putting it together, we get 0.04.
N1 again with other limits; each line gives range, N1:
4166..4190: 0.13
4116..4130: 0.02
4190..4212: 0.06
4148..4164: 0.04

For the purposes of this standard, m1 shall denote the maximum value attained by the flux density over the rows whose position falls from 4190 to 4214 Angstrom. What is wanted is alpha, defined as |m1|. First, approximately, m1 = 6.66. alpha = 6.66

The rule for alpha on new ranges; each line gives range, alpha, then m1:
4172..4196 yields 5.22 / 5.218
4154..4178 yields 5.28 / 5.278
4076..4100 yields 5.19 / 5.191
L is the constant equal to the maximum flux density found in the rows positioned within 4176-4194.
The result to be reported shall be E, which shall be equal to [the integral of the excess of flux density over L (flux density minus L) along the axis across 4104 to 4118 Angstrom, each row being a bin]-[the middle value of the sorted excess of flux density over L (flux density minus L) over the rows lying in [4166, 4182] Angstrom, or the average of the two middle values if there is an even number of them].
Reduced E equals -9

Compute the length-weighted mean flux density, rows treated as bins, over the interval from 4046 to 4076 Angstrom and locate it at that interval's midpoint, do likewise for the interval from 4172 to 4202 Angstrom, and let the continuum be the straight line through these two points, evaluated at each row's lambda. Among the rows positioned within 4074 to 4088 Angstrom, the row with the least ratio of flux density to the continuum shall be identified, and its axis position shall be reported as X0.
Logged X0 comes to 4078.0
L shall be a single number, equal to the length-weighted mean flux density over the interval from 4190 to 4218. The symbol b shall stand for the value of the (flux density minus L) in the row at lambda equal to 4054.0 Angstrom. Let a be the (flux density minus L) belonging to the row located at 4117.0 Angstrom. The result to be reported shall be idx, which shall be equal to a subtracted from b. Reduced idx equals 0.44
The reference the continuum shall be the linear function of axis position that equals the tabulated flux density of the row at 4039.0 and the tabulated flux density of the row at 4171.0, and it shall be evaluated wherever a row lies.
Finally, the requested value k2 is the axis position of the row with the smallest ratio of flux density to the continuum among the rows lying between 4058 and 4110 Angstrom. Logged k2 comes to 4060.0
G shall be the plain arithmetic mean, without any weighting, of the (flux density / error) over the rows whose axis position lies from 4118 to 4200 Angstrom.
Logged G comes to 14.4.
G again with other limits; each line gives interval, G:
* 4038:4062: 13.2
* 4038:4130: 13.7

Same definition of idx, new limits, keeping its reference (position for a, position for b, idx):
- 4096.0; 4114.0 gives 0.08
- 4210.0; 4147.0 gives -1.17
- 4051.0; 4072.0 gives -0.35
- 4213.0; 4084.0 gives 0.96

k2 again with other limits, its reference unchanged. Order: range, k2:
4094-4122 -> 4096.0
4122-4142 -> 4123.0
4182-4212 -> 4207.0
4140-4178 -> 4177.0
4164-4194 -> 4177.0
